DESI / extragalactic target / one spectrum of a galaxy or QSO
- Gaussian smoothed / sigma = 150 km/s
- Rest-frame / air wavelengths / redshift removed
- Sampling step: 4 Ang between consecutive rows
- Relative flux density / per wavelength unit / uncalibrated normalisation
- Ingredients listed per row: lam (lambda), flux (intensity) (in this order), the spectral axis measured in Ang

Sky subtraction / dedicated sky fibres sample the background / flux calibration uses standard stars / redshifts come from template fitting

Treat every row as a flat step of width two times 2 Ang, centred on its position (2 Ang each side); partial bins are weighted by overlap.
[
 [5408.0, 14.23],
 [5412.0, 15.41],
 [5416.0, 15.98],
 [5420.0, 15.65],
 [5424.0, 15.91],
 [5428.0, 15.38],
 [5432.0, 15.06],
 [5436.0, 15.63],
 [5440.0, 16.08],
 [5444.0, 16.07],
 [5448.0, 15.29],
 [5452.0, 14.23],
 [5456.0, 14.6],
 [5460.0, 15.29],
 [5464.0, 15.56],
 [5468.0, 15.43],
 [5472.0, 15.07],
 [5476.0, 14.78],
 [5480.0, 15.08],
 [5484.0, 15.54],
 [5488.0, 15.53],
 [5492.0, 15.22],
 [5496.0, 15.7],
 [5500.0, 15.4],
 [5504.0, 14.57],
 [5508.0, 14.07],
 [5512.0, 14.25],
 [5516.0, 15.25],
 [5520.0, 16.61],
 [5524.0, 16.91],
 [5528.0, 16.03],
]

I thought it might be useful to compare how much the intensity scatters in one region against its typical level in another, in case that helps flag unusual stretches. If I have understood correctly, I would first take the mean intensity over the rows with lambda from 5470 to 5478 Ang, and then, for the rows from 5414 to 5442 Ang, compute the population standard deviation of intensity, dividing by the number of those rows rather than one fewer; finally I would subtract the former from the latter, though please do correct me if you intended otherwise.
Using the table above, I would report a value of -14.6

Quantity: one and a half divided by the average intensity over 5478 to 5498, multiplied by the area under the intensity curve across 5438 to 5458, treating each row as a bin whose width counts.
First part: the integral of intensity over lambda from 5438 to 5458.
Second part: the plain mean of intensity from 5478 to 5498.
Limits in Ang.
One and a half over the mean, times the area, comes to 29.7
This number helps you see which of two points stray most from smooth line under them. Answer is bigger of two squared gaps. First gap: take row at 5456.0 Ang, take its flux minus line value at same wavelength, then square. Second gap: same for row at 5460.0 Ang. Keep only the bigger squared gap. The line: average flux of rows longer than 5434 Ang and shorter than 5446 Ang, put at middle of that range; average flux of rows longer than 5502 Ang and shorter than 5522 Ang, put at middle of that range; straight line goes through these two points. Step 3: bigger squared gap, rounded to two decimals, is 1.23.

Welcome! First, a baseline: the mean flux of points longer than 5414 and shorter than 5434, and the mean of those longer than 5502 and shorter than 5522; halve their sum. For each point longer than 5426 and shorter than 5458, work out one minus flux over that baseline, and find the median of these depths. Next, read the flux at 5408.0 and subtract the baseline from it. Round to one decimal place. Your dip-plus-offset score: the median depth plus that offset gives -1.0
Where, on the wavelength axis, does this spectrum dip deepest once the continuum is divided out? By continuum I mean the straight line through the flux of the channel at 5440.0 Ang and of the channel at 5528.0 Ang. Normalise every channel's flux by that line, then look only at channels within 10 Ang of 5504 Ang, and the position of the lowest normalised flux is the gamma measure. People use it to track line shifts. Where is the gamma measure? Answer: 5508.0 Ang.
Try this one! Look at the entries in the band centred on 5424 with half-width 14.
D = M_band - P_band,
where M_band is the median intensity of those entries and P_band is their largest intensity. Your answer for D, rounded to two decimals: -0.35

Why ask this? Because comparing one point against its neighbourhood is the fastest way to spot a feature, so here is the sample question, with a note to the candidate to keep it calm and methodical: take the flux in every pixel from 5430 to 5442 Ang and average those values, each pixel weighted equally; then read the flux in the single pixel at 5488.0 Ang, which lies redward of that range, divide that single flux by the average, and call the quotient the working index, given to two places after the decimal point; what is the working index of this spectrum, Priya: 1.00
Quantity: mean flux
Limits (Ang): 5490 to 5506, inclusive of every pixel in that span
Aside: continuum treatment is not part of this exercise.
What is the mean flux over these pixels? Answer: 15.2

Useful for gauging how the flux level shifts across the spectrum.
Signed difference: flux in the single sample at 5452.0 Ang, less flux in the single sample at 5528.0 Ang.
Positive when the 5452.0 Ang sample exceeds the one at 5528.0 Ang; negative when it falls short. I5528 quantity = -1.8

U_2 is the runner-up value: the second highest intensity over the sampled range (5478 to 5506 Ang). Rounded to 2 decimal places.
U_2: 15.54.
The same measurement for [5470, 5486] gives 15.08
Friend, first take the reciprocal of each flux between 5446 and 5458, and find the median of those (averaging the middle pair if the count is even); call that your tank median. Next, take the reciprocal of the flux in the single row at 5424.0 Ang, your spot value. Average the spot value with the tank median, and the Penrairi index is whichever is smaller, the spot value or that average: 0.0629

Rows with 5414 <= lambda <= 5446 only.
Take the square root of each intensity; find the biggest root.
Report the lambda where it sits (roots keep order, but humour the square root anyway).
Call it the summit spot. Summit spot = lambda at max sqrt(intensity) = 5440.0 Ang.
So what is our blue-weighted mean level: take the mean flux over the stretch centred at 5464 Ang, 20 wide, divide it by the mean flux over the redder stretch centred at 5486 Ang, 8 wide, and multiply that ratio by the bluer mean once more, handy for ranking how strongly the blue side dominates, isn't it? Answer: 14.9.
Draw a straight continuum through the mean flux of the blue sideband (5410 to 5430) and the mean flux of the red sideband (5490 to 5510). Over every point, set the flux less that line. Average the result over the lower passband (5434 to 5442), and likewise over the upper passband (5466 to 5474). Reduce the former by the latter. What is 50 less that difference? 49.7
